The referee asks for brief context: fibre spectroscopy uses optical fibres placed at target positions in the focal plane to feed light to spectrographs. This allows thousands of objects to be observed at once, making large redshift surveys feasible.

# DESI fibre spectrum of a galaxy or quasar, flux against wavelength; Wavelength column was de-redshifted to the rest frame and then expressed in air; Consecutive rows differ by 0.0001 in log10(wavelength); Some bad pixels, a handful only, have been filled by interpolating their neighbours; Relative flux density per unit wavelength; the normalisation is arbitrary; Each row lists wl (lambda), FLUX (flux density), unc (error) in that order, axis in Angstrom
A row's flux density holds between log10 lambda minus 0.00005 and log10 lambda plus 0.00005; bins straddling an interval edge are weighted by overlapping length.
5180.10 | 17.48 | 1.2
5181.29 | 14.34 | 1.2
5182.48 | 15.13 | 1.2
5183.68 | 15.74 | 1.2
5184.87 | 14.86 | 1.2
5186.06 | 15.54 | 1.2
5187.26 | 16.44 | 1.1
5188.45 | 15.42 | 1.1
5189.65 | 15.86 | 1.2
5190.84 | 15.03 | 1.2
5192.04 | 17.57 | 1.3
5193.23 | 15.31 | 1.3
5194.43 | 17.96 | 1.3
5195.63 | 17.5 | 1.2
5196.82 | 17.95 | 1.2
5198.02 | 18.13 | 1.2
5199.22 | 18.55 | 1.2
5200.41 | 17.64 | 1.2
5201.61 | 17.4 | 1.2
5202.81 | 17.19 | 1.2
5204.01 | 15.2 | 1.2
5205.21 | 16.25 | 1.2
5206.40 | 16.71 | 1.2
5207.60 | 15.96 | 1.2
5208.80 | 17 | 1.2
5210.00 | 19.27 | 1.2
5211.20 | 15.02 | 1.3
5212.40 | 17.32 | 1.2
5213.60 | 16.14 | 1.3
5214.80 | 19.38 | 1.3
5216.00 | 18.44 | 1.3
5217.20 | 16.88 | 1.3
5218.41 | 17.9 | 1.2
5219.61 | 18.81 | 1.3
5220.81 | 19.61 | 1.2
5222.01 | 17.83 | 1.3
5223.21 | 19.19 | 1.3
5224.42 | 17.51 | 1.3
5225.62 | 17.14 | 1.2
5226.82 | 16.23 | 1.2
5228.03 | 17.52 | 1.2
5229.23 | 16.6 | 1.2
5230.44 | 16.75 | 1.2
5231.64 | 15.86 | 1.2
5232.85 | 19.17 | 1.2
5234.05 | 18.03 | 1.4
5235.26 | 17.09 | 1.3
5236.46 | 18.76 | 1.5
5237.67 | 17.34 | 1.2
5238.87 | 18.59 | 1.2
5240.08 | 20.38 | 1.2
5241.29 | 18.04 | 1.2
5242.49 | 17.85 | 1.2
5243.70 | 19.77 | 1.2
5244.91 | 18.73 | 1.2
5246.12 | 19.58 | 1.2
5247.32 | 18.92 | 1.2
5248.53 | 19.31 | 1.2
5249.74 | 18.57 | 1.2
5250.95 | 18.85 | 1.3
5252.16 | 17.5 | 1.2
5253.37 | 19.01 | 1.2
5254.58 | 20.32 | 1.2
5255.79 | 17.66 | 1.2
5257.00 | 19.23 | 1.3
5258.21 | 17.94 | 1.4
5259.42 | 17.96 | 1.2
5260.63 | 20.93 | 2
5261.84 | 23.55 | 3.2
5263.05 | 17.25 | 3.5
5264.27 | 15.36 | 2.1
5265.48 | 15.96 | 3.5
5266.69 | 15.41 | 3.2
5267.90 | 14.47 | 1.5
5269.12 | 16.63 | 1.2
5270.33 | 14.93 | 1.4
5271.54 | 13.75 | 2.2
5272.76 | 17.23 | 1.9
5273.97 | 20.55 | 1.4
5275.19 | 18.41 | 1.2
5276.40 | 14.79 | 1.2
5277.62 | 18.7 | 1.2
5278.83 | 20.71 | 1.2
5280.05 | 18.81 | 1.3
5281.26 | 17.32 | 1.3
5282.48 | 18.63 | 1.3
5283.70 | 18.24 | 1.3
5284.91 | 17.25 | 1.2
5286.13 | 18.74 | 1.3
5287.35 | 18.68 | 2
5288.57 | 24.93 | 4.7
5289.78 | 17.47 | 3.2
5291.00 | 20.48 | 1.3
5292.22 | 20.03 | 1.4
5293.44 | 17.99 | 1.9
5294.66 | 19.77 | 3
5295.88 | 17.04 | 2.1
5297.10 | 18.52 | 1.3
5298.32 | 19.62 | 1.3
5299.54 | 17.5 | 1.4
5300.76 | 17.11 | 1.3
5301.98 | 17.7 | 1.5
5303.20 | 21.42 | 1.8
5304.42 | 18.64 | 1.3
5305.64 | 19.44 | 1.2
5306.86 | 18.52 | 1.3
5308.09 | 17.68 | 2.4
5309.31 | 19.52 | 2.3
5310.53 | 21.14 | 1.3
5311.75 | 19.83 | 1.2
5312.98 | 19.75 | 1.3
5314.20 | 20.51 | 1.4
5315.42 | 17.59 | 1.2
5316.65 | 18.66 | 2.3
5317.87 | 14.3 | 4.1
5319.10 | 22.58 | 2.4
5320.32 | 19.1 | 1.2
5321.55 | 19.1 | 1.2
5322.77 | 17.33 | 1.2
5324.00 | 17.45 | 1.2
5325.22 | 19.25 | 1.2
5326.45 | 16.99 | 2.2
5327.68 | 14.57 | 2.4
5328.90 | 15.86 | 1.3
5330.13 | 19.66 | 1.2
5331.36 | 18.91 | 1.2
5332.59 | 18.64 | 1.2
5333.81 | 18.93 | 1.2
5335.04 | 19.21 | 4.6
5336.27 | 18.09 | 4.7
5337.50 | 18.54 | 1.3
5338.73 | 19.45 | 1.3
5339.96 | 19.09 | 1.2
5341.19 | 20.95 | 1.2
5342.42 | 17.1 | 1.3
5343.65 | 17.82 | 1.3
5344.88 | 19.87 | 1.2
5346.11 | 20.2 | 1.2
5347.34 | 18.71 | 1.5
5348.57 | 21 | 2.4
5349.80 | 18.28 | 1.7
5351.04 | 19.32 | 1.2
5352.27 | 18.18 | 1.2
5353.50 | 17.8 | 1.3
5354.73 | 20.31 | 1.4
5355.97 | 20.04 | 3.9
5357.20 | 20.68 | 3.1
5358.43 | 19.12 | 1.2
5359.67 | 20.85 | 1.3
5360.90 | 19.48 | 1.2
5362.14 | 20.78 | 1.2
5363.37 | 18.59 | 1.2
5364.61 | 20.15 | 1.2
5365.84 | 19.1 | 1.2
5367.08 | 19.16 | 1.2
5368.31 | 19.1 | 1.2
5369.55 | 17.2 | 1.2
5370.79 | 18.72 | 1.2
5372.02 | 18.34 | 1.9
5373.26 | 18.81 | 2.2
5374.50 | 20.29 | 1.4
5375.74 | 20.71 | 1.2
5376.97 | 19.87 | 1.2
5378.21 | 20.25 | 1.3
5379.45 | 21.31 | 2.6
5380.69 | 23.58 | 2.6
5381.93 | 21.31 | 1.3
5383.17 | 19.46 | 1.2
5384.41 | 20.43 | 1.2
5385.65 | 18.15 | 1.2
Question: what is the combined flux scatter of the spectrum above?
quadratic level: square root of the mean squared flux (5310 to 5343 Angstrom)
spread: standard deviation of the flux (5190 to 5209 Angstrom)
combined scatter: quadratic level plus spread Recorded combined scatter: 19.8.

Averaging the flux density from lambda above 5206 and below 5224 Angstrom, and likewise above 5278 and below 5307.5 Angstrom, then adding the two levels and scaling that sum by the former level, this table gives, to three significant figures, 648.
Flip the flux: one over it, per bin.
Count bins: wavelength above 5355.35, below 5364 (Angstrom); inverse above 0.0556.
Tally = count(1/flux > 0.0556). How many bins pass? 0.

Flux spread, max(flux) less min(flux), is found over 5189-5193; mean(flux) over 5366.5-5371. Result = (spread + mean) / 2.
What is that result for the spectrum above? 10.5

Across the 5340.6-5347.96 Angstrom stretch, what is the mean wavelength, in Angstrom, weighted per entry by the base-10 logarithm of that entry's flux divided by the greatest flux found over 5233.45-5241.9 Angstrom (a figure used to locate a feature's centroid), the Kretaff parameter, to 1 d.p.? 5344.2 Angstrom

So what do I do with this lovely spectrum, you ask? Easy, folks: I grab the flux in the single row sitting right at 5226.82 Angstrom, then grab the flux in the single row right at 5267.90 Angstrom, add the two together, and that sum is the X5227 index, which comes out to 30.7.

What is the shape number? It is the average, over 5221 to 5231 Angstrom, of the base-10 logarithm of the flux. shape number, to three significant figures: 1.24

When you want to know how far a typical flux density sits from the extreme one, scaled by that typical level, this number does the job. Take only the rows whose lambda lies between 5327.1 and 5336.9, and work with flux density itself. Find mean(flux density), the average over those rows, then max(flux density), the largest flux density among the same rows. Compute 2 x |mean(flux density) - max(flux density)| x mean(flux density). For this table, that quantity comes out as 60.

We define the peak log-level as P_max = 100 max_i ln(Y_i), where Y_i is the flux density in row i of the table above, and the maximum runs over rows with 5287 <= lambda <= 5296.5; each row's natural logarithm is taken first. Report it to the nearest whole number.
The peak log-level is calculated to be 322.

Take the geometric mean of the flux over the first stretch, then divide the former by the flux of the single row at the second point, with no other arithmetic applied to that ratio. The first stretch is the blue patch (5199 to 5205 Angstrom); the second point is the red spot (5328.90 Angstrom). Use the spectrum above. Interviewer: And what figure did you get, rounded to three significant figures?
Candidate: 1.08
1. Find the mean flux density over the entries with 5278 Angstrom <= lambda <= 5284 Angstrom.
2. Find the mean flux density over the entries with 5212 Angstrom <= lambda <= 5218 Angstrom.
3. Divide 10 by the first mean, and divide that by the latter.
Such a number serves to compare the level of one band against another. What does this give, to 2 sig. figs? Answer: 0.030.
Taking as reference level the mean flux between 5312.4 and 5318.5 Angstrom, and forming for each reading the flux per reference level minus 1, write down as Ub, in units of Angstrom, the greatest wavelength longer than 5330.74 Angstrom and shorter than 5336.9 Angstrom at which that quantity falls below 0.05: 5336.27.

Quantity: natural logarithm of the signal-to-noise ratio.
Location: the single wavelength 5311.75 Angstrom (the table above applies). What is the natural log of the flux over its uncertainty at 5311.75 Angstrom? 2.80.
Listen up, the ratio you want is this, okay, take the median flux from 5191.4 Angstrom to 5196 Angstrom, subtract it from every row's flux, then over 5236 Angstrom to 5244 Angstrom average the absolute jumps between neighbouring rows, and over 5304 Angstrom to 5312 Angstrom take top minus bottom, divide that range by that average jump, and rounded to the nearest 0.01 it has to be 2.33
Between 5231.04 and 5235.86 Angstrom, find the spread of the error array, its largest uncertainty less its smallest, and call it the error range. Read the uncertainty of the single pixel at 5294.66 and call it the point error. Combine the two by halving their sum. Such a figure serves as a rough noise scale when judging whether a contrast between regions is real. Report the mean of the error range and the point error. 1.6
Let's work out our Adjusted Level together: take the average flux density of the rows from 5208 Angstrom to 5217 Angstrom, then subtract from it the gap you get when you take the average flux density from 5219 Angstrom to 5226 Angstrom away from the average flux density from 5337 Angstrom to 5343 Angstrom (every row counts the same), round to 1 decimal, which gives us 16.8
